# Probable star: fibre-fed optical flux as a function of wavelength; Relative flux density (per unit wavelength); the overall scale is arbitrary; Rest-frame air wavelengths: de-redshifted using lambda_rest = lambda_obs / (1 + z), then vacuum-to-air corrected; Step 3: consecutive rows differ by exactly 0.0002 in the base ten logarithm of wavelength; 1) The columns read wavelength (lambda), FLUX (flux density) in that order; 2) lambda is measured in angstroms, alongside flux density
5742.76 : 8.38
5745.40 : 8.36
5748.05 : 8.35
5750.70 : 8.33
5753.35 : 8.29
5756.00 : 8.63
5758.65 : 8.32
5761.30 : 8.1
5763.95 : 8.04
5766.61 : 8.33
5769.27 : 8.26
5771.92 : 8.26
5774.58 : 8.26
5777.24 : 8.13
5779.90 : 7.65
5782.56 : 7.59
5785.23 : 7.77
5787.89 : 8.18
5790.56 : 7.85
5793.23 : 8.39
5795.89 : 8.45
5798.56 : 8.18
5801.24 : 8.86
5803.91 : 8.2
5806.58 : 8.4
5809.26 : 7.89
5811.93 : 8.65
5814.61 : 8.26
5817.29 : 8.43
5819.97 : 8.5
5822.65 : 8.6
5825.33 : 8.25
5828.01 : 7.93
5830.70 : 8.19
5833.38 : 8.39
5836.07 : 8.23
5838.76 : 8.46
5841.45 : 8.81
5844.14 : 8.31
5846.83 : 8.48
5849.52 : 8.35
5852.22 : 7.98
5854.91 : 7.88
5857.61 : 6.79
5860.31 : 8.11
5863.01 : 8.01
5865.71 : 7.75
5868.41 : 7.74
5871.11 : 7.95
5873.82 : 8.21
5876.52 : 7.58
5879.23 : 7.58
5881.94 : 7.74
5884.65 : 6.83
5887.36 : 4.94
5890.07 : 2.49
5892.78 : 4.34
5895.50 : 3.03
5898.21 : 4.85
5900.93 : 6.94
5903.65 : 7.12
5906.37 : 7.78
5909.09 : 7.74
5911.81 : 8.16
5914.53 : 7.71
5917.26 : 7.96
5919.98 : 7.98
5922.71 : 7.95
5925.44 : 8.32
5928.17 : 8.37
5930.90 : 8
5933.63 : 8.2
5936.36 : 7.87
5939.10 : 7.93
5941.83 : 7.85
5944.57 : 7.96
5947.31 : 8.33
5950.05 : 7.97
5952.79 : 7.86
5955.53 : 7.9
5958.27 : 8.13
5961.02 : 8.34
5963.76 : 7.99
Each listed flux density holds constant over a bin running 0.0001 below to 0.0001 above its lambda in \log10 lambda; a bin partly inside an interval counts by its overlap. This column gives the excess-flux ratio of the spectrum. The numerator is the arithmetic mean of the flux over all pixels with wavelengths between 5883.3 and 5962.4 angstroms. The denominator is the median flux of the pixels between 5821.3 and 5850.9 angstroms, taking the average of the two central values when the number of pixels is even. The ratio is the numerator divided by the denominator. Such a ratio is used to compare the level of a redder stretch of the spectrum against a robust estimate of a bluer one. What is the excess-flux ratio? 0.86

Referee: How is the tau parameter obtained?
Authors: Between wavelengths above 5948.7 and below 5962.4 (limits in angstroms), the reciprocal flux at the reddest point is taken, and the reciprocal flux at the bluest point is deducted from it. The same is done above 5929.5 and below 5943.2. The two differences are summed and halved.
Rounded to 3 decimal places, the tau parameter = -0.002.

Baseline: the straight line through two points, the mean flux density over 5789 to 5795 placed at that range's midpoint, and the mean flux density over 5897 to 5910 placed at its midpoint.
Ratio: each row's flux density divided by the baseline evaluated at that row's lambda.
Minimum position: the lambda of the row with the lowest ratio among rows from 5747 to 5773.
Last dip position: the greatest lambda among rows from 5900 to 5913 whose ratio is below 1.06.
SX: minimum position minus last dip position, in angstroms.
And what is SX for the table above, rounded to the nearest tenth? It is -139.7 angstroms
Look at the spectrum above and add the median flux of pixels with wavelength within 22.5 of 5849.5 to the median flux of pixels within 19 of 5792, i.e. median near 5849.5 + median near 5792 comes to 16.3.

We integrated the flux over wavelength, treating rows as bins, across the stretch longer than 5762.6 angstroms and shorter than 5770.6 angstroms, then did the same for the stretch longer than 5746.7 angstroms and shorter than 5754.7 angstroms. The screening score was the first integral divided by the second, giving 0.99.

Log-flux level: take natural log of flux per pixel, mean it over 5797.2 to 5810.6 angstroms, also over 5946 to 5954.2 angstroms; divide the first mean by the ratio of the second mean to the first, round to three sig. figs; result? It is 2.15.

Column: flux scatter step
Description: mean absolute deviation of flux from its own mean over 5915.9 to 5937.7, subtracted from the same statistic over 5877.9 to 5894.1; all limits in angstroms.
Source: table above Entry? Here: 1.57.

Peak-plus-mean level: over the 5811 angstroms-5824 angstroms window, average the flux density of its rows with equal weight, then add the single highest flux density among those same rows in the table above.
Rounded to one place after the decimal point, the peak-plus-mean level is 17.1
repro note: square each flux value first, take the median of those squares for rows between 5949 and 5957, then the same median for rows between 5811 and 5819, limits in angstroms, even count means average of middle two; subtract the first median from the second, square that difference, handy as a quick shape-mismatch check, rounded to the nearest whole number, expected 75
